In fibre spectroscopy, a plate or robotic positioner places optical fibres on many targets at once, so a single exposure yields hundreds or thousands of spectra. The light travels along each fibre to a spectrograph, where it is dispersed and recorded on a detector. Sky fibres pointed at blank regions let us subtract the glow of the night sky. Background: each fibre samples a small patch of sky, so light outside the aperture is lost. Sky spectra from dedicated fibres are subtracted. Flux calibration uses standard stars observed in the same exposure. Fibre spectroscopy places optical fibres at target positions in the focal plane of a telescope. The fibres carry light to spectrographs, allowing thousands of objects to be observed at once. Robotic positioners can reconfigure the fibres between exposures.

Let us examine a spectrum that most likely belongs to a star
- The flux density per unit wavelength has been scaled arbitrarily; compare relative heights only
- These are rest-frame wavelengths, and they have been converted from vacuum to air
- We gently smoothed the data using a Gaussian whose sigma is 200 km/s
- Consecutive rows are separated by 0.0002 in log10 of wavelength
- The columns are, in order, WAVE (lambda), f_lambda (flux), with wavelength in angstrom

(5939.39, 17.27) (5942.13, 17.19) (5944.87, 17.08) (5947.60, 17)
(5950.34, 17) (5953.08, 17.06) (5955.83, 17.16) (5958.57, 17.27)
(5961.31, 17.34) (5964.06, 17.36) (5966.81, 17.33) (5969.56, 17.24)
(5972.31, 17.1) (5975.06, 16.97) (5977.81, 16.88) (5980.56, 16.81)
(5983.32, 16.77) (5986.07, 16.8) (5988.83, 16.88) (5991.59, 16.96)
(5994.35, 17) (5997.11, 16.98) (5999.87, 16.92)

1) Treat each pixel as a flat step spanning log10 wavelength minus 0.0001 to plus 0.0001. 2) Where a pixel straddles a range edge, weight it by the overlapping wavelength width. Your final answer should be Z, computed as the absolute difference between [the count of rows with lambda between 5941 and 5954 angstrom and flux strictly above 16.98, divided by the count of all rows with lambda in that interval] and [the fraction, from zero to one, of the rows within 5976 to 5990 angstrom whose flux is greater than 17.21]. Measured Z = 1.0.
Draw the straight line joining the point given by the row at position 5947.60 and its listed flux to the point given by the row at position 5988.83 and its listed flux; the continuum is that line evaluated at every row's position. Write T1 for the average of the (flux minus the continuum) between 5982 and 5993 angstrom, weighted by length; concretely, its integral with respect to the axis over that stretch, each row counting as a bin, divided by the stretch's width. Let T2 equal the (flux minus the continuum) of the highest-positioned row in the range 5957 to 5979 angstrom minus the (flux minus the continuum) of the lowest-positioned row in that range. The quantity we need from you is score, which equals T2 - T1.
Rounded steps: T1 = -0.03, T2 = -0.33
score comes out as -0.3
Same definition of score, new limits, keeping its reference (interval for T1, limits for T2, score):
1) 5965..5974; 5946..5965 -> 0.1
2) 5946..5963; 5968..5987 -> -0.6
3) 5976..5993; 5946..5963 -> 0.4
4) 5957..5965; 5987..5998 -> -0.2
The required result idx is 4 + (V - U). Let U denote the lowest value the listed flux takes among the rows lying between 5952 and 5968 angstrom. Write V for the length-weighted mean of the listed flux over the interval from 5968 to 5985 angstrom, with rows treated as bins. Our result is 3.91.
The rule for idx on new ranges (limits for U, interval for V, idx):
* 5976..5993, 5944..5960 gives 4.34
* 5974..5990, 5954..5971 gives 4.50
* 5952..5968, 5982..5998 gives 3.84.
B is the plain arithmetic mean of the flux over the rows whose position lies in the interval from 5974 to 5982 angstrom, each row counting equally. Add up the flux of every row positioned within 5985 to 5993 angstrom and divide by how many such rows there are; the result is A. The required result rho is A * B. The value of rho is 285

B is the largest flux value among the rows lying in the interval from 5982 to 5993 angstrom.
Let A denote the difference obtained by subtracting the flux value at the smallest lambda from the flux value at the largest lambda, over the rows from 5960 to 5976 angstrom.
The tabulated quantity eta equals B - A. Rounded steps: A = -0.37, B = 16.96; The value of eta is 17.3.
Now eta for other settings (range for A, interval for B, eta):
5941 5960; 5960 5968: 17.3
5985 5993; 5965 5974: 17.2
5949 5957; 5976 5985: 16.7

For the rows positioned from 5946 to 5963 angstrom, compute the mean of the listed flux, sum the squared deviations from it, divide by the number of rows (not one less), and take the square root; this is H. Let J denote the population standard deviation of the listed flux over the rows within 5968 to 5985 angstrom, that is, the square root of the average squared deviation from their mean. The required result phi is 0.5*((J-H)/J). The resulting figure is 0.10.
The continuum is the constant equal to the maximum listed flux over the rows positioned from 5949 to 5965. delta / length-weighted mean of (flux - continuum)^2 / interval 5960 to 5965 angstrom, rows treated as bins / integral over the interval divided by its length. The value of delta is 0.00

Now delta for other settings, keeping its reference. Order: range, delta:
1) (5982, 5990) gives 0.30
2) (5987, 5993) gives 0.20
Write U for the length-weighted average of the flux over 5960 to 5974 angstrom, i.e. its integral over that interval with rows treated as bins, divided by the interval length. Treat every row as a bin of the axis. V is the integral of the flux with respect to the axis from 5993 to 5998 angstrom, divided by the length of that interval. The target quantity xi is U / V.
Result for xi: 1.02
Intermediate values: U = 17.3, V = 16.99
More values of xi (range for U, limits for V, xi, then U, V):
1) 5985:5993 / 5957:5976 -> 0.98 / 16.9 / 17.24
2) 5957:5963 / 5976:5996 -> 1.03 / 17.3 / 16.88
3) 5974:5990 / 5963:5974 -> 0.98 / 16.9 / 17.24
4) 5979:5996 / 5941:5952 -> 0.99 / 16.9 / 17.07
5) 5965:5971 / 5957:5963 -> 1.00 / 17.3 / 17.31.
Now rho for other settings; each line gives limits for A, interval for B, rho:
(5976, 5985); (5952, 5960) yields 289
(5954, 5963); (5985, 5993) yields 291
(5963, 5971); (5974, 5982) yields 292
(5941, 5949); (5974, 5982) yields 289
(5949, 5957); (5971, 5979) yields 290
